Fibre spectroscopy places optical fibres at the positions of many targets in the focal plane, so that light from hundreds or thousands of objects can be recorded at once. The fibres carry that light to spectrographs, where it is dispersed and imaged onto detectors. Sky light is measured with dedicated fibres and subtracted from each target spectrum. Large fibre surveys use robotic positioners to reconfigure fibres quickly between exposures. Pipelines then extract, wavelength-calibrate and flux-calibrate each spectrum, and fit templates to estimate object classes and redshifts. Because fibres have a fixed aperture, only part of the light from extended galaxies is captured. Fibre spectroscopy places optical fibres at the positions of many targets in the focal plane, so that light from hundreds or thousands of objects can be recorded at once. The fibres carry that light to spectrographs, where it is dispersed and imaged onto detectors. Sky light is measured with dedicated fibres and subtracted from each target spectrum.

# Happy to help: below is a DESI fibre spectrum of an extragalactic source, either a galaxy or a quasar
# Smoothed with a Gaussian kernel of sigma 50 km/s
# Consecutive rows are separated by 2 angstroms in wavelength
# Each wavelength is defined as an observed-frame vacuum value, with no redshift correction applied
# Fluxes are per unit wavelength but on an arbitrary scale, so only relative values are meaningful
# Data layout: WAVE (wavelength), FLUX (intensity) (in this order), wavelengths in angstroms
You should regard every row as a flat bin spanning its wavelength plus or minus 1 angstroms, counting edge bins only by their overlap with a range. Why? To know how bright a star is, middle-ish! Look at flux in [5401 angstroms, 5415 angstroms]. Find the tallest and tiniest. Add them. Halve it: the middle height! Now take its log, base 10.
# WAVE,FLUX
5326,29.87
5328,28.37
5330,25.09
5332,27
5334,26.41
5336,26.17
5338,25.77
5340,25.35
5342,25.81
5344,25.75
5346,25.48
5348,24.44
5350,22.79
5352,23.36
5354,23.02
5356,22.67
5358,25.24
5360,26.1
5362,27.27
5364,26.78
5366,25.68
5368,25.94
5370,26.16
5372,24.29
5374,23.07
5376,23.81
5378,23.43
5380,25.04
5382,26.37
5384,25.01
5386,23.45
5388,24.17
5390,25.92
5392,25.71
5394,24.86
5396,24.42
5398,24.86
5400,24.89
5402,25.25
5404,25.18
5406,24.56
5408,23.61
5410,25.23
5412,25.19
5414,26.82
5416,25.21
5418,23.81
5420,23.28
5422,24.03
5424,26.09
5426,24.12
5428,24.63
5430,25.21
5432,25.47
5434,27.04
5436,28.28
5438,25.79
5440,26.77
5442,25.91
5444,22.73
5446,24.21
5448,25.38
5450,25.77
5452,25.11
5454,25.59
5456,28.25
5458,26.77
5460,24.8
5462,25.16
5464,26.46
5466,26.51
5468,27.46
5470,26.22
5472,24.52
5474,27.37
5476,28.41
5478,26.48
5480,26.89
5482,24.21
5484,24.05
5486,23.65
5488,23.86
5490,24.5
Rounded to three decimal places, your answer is 1.402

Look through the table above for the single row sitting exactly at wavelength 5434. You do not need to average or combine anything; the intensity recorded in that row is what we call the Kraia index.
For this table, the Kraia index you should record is 27.04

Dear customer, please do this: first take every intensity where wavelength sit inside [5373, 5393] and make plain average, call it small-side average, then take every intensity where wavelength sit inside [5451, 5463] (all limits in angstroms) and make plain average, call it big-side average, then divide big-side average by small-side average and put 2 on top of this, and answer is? 3.055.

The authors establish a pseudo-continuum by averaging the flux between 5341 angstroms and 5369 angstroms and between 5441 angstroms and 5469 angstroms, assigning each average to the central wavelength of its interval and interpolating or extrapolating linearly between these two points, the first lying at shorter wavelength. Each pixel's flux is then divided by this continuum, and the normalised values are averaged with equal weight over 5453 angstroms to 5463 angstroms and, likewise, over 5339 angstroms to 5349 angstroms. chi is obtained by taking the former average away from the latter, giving 0.00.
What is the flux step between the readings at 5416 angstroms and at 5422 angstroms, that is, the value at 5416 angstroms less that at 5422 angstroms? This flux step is 1.2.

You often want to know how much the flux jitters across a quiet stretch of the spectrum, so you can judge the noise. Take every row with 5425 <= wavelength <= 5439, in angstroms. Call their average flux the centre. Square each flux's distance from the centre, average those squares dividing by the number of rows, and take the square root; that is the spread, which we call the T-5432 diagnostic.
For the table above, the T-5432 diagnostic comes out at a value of 1.3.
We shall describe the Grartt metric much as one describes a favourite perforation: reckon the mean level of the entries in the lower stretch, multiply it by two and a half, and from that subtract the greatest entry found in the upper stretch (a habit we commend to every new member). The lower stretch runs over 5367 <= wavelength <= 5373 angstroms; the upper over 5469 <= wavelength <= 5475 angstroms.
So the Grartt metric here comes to 36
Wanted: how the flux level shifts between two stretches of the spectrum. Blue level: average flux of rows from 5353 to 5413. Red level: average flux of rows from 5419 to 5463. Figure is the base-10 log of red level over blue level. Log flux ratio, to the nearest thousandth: 0.010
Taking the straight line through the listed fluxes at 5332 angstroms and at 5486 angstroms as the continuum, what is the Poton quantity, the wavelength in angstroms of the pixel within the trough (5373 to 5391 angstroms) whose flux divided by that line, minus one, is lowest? 5374 angstroms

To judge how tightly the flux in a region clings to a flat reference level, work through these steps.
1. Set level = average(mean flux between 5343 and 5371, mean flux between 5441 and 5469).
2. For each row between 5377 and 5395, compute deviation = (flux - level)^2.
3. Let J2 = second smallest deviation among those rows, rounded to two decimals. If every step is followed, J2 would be 0.12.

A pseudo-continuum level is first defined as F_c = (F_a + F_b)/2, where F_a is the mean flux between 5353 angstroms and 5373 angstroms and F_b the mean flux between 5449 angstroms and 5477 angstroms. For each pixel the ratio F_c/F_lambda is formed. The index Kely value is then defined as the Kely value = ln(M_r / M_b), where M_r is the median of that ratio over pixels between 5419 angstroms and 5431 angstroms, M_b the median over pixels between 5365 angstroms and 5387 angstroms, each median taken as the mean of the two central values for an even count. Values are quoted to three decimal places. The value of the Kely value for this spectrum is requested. 0.026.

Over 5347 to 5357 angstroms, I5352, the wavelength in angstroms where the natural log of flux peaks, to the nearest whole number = 5348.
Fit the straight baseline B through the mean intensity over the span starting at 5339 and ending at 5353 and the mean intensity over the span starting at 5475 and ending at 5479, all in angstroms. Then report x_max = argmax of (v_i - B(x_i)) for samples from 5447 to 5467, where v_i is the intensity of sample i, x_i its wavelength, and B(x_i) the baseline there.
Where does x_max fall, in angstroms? 5456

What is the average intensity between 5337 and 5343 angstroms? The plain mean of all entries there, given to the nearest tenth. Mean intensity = 25.6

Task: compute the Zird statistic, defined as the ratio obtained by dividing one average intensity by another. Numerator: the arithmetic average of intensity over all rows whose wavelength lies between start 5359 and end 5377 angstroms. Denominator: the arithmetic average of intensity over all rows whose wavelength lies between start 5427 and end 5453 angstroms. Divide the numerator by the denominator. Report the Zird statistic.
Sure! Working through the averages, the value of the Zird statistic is 0.996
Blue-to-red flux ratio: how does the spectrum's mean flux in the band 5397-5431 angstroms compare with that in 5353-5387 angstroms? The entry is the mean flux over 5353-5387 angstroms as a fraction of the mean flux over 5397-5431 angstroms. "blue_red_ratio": 1.00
